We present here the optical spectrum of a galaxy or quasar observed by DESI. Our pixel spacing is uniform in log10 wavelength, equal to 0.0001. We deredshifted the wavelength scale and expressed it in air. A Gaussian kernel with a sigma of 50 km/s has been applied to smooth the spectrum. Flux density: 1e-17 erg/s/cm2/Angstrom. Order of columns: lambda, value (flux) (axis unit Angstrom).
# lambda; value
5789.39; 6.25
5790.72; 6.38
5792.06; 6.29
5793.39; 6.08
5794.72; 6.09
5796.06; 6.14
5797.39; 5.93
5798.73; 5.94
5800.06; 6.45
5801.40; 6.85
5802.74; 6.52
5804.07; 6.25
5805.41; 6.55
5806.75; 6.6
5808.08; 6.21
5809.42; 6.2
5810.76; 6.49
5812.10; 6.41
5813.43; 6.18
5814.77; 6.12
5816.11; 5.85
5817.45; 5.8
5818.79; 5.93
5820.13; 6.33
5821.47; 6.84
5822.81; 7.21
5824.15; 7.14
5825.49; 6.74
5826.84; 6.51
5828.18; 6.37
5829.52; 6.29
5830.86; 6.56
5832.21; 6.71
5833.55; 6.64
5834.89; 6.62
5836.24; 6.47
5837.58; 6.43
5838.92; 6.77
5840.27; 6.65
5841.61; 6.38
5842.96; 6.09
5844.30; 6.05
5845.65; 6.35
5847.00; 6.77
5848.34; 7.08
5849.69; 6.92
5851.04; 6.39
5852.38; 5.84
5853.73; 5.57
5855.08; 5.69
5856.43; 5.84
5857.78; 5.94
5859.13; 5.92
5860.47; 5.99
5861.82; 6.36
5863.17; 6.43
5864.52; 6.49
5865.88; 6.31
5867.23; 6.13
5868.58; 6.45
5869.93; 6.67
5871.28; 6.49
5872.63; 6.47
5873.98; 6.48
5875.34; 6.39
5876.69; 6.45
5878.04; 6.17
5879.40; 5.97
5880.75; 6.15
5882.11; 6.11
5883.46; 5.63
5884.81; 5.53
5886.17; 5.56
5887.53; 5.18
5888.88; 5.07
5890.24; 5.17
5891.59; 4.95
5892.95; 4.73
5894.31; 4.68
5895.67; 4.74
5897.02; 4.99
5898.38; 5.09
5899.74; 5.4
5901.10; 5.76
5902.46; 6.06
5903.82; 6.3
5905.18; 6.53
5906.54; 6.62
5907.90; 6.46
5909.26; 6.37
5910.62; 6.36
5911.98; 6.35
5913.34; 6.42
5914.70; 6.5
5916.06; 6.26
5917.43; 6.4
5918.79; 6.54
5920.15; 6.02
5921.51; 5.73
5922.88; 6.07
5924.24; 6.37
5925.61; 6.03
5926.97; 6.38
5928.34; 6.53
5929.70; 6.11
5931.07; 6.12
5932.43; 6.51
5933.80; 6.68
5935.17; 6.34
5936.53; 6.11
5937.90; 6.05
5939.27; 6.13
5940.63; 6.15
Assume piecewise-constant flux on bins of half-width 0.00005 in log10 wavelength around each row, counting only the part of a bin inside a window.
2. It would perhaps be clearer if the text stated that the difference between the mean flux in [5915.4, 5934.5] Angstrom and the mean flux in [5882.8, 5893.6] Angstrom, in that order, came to 1.04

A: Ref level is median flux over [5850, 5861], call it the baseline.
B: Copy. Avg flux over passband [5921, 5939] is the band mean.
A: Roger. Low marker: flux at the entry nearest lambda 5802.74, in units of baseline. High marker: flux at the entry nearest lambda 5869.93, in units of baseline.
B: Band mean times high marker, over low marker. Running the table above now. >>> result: 6.4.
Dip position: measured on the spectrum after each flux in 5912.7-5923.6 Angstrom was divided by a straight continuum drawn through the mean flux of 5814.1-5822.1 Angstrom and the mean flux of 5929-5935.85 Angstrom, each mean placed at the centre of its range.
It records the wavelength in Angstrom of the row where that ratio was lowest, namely 5921.51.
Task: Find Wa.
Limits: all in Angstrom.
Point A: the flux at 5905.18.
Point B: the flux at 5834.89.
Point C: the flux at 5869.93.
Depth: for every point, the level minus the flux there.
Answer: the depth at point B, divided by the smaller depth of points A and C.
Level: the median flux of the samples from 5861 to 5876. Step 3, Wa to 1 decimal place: 0.8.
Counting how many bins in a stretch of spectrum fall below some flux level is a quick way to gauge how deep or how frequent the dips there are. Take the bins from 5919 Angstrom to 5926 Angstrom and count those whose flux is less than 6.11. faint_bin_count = 4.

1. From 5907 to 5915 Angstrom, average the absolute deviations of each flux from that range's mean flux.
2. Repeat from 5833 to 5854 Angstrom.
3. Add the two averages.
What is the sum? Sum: 0.4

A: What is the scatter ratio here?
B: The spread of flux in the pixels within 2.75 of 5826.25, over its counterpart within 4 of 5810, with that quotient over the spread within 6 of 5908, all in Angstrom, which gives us 12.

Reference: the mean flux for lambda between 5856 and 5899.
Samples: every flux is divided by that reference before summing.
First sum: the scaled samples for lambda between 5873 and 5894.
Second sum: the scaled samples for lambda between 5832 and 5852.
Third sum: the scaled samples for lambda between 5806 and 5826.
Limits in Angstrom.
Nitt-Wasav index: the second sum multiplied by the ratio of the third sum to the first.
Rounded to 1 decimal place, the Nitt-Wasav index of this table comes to 18.9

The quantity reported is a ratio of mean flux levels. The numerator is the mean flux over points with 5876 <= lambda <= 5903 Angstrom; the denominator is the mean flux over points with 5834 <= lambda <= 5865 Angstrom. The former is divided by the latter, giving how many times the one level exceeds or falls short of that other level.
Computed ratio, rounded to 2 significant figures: 0.87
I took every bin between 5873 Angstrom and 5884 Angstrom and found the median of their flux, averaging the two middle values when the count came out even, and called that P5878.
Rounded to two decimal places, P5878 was 6.16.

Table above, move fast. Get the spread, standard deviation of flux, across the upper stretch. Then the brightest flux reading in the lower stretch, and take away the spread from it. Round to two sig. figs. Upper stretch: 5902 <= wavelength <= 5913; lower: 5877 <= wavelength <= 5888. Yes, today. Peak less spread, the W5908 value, 6.0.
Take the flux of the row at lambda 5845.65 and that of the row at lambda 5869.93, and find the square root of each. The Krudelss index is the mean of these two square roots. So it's 2.55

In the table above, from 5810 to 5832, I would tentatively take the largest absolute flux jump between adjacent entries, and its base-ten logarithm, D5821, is -0.29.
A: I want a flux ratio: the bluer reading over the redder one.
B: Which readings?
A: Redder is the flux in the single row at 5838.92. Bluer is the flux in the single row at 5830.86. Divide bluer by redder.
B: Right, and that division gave 0.97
